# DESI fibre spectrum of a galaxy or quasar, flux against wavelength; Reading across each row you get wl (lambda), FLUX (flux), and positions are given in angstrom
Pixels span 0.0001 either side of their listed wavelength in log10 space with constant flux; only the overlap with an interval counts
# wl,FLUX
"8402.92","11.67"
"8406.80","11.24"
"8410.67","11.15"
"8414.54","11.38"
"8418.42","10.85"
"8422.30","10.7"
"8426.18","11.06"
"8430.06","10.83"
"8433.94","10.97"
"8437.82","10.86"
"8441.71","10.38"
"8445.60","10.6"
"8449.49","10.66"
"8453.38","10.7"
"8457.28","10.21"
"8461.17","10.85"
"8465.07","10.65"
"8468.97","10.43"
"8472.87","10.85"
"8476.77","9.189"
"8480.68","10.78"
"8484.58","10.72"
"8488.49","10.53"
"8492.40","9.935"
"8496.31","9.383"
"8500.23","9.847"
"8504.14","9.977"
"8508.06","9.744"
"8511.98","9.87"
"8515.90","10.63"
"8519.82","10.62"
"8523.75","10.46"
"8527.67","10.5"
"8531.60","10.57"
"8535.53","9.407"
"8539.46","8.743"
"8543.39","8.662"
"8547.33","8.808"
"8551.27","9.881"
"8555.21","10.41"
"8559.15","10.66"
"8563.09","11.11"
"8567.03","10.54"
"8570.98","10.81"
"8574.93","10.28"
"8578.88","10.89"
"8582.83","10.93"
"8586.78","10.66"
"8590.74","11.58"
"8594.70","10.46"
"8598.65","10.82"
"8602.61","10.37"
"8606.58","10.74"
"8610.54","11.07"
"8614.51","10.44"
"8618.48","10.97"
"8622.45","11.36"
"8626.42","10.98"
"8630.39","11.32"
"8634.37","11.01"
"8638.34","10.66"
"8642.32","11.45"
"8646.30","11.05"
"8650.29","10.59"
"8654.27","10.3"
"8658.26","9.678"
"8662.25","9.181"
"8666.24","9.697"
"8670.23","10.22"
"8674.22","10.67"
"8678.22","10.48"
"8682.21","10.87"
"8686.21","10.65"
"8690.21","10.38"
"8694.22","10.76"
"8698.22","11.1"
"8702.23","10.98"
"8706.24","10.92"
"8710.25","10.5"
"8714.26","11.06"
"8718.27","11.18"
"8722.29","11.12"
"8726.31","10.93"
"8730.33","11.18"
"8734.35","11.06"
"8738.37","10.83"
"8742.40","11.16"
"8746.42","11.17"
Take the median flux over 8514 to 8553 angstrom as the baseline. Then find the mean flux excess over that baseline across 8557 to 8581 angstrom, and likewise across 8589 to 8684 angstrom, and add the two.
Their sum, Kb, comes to 1.0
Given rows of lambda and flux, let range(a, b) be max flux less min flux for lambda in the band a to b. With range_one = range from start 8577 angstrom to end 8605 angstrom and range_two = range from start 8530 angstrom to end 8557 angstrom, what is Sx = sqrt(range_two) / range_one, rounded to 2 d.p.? 1.14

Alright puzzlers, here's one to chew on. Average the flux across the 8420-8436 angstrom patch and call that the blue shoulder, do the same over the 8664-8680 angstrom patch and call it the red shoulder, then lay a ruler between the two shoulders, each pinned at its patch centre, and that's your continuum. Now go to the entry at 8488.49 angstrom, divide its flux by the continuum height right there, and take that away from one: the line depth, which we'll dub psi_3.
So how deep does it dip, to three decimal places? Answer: 0.019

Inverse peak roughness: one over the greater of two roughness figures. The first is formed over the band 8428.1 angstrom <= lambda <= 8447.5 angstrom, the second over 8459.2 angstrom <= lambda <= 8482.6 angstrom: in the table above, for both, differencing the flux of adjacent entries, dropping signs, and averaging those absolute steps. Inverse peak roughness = 1.2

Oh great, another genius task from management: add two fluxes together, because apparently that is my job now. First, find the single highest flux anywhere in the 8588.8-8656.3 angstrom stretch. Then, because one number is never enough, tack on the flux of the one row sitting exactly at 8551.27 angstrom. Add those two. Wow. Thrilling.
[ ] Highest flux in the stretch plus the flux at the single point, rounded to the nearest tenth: 21.5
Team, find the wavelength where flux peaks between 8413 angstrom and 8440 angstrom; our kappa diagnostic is 8414.54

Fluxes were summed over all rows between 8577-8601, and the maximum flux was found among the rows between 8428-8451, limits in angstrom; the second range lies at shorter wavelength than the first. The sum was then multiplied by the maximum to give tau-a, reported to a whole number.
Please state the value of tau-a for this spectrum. 717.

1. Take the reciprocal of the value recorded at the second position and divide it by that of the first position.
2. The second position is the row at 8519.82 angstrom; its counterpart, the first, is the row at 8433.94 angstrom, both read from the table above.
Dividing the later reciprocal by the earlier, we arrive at 1.03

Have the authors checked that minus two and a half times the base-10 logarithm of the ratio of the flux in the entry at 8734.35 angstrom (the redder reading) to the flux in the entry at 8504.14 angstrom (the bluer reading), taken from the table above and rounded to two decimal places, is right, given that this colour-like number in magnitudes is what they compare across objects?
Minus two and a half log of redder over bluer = -0.11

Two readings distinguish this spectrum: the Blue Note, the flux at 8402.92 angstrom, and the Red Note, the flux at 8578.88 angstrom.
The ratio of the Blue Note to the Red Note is 1.07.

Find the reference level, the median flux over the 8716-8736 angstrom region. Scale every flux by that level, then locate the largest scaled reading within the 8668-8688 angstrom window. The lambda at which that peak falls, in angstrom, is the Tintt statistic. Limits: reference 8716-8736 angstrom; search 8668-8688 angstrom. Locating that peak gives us 8682.21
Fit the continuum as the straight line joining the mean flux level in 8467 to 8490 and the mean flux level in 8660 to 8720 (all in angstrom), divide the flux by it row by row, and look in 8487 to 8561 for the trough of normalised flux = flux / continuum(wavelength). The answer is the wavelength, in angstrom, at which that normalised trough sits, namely 8543.39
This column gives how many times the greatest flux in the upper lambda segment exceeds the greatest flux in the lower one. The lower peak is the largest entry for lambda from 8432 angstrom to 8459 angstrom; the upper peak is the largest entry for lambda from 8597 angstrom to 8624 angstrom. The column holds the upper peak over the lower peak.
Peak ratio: 1.04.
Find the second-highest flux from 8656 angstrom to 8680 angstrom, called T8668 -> 10.48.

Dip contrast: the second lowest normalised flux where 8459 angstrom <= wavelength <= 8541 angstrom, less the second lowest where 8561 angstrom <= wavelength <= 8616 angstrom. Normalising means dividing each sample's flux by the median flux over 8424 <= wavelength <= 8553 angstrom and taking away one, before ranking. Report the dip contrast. -0.11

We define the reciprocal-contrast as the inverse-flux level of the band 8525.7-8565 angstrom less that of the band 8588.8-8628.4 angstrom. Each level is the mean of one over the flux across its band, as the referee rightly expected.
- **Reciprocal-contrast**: 0.0100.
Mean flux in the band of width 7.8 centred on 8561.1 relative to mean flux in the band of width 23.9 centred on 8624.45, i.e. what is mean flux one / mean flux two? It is 0.99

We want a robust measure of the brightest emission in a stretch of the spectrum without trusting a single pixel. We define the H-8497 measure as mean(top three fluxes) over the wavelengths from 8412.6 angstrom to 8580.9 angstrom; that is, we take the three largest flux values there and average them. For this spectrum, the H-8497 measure 11.2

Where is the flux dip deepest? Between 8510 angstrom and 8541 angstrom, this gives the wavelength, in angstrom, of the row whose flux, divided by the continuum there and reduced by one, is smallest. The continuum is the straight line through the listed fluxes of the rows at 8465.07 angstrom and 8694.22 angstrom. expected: 8539.46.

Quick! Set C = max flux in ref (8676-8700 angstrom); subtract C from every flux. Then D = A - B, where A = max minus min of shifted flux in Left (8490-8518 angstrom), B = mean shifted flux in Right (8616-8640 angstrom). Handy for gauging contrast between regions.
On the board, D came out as 1.3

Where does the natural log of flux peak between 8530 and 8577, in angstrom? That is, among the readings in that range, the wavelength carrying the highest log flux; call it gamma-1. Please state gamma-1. 8563.09 angstrom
